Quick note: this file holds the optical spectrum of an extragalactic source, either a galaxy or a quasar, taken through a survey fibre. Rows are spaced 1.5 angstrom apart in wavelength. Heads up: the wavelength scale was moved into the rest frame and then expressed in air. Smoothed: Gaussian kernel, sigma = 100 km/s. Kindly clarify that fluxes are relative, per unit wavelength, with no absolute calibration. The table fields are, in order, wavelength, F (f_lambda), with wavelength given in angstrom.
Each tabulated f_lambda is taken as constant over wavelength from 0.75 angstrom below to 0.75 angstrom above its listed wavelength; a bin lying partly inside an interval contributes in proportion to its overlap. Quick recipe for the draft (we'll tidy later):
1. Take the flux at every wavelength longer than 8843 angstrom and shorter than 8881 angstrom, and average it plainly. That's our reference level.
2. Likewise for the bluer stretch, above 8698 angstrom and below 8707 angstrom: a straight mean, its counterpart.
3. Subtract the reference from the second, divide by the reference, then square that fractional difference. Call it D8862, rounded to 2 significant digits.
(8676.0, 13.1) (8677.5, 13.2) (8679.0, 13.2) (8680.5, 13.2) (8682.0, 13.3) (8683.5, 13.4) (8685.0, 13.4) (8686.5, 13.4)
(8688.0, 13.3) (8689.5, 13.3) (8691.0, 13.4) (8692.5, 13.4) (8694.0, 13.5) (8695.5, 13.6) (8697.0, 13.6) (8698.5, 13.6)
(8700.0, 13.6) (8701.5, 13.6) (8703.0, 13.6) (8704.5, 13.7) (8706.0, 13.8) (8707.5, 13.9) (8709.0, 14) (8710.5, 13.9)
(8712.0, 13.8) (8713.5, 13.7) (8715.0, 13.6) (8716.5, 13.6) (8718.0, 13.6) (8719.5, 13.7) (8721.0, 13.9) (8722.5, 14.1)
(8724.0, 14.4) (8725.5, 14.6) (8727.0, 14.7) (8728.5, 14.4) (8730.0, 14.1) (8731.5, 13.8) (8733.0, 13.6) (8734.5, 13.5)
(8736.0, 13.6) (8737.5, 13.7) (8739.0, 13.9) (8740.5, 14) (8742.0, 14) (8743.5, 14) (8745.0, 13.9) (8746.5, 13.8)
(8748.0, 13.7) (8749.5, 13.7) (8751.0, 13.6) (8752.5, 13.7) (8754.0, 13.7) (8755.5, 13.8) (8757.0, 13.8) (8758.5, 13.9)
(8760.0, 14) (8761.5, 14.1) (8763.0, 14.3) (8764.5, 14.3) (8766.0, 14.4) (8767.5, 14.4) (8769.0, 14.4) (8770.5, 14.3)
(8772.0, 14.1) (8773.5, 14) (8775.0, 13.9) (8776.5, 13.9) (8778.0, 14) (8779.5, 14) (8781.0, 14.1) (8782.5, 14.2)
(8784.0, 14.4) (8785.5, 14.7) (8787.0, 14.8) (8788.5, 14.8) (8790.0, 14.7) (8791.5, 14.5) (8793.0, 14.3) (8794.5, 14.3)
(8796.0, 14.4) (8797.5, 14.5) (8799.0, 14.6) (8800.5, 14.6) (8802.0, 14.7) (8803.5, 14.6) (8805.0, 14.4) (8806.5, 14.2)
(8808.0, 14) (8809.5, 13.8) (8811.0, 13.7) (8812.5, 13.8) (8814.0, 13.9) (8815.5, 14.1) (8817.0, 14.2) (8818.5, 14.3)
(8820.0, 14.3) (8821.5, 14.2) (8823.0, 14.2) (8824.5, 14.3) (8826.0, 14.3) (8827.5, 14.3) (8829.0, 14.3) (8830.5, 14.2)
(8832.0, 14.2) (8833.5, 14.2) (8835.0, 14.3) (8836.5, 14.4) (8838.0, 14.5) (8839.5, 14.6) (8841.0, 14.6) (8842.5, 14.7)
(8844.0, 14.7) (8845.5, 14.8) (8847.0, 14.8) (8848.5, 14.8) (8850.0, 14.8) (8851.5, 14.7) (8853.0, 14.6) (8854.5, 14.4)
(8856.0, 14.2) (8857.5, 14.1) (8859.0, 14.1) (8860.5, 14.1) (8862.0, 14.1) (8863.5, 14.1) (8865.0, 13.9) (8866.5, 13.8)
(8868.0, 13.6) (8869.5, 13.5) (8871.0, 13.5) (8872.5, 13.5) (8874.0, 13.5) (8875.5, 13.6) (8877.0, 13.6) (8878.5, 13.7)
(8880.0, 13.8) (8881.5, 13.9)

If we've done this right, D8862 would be 0.0010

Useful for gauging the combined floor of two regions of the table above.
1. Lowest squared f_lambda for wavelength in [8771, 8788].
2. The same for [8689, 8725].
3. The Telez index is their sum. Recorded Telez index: 370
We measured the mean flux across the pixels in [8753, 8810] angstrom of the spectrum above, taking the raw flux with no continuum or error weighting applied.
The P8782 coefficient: 14.3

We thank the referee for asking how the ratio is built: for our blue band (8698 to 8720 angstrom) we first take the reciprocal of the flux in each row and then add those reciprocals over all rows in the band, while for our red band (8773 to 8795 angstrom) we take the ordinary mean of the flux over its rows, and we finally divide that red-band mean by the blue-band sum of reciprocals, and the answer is 13.1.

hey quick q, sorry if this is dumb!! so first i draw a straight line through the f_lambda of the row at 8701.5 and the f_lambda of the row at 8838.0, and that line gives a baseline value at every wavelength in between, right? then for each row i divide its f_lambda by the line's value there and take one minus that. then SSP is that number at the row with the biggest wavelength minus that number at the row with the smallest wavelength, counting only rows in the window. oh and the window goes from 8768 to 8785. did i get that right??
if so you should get 0.01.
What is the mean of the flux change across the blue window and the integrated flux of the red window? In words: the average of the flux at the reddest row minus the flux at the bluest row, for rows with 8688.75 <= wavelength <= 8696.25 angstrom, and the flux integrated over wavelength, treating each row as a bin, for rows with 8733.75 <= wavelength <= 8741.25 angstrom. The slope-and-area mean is 51.7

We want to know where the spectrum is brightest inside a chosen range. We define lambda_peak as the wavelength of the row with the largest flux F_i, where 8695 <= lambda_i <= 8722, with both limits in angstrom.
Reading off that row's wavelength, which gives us 8709.0 angstrom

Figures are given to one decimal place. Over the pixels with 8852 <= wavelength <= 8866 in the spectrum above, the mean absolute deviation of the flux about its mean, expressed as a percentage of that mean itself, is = 1.0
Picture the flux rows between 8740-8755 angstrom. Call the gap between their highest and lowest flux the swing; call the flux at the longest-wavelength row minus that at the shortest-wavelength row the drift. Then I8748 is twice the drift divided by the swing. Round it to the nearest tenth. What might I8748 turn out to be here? -1.5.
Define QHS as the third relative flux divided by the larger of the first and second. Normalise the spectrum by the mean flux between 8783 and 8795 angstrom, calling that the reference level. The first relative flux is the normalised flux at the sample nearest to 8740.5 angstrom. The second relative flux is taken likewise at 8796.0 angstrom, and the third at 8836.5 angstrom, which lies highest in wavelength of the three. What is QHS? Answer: 1.00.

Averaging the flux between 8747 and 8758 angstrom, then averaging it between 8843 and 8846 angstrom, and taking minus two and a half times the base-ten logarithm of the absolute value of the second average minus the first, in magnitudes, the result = 0.0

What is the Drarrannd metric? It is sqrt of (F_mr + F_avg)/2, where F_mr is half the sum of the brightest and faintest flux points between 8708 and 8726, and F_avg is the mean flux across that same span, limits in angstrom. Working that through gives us 3.74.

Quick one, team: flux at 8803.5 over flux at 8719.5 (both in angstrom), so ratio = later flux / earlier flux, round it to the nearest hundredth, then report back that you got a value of 1.07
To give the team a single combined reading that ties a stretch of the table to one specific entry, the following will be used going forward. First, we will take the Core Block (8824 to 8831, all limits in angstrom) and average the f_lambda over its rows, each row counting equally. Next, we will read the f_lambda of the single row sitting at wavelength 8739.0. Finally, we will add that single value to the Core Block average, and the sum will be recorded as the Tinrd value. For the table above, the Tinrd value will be 28.2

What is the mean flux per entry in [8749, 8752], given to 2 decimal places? 13.65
